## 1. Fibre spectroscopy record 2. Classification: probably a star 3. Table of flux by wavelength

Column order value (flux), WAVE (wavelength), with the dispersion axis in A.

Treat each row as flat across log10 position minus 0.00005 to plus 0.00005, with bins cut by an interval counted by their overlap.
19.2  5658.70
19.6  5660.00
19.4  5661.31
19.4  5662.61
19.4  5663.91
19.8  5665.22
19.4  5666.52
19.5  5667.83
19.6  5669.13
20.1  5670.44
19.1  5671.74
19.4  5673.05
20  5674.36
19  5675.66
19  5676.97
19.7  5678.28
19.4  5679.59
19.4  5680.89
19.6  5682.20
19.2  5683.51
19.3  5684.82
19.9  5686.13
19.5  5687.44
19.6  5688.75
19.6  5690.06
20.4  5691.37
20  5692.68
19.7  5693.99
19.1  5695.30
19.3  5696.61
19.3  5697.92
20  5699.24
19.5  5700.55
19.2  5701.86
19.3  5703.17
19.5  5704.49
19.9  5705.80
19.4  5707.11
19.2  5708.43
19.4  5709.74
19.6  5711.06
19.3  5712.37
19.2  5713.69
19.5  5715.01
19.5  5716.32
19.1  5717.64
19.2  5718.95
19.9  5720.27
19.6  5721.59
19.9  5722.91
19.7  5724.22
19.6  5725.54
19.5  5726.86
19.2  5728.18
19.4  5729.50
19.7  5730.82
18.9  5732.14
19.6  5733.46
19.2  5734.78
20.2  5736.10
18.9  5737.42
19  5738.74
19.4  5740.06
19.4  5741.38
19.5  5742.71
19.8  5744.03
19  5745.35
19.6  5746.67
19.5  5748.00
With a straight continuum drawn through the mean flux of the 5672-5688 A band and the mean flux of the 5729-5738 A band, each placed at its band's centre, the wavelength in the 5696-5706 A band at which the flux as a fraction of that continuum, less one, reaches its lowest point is 5701.86 A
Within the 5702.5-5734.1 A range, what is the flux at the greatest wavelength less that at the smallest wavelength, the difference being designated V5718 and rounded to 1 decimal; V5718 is 0.3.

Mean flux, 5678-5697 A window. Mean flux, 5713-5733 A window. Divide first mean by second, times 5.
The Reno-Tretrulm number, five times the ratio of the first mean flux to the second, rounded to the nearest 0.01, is 5.03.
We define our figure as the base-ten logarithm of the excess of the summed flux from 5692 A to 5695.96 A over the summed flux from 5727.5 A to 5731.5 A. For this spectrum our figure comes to -0.30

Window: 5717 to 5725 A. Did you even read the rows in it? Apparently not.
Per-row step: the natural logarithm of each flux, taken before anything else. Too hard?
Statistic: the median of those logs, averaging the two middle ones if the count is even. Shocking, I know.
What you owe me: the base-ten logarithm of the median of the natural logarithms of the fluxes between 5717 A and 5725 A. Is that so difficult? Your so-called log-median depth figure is 0.4739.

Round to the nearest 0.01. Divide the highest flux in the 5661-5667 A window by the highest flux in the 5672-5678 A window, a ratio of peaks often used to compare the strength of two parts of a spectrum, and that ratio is 0.99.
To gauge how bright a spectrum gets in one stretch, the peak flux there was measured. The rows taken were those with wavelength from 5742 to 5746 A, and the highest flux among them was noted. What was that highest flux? 19.8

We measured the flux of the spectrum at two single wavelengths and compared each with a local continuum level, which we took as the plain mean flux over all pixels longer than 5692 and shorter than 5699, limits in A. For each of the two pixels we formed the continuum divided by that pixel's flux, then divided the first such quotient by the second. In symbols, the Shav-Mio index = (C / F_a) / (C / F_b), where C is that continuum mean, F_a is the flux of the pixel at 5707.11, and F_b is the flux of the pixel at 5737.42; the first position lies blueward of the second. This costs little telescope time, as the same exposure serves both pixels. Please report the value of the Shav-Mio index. 0.97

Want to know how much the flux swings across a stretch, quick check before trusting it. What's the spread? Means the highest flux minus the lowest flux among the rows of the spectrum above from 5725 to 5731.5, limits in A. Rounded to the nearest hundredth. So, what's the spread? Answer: 0.50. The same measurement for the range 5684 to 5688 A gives 0.60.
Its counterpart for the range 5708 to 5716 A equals 0.40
